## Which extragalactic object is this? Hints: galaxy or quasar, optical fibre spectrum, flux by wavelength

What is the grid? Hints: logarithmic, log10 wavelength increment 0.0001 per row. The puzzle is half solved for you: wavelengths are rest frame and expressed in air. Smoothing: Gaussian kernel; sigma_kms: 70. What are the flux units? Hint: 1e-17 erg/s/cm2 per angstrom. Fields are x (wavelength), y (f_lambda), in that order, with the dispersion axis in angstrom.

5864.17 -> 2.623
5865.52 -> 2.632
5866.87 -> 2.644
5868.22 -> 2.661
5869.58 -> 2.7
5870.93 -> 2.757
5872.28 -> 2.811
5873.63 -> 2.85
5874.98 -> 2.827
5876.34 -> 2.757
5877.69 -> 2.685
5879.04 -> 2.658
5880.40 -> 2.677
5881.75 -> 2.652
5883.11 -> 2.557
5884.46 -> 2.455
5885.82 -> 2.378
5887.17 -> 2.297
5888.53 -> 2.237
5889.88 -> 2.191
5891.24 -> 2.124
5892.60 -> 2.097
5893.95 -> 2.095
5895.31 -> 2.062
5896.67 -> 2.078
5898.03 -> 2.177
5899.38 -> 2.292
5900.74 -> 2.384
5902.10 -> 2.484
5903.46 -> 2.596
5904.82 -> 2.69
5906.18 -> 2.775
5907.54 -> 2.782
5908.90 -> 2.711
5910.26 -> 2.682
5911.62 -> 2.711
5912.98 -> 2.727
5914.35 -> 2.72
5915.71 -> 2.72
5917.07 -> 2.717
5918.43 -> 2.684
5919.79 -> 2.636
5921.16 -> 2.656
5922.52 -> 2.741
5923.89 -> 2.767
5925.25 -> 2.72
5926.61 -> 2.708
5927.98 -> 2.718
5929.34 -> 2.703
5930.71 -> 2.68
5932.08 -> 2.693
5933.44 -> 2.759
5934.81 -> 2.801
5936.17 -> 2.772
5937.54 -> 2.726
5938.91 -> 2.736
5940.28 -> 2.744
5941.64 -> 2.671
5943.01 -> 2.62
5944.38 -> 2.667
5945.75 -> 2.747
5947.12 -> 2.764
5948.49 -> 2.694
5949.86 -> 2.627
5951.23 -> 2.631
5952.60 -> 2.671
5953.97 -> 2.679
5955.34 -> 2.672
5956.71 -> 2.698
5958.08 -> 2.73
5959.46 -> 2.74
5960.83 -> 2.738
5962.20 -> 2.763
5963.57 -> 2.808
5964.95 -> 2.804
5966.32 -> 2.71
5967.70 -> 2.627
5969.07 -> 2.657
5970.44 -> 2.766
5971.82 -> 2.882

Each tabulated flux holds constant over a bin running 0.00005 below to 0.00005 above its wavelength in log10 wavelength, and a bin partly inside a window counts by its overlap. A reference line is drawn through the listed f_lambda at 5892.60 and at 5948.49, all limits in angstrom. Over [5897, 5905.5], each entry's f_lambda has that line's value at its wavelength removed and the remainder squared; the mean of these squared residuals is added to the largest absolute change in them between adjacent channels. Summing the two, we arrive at 0.15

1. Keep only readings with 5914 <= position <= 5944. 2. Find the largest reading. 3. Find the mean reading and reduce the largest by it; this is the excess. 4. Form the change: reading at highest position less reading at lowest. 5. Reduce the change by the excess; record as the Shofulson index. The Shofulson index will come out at -0.19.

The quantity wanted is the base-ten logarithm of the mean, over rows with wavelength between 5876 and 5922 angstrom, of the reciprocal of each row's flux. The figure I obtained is -0.394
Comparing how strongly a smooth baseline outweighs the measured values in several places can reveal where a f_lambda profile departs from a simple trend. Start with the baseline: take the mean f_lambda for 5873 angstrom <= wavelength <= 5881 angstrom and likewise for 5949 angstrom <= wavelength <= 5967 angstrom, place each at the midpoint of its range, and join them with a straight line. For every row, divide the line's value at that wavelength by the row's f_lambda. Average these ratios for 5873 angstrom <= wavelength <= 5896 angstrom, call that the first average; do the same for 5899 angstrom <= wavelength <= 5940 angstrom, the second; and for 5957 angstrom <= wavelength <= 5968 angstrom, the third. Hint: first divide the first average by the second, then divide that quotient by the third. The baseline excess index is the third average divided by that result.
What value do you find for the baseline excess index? 0.88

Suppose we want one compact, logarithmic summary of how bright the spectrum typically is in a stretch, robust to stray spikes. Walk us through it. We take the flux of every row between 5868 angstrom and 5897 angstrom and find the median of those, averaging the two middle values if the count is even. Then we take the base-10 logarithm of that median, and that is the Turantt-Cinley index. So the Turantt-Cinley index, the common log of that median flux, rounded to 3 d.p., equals 0.416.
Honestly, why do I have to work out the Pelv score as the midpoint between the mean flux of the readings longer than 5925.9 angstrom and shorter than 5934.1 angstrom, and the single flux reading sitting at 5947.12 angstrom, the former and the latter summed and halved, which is 2.74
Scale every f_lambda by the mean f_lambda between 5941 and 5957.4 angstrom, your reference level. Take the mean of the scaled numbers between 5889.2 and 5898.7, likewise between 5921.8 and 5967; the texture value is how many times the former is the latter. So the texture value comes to 0.78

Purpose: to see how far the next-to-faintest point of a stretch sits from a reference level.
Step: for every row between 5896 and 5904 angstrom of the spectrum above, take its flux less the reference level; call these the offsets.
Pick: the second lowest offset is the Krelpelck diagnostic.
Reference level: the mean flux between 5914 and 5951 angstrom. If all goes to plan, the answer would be -0.53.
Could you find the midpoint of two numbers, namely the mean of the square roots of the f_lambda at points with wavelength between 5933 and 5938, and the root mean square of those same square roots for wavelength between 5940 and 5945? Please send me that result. 1.65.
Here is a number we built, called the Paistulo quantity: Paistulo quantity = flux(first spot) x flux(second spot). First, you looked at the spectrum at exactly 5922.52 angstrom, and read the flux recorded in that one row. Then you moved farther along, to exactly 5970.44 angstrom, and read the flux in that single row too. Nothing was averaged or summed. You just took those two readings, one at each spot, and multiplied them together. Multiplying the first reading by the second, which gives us 7.6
